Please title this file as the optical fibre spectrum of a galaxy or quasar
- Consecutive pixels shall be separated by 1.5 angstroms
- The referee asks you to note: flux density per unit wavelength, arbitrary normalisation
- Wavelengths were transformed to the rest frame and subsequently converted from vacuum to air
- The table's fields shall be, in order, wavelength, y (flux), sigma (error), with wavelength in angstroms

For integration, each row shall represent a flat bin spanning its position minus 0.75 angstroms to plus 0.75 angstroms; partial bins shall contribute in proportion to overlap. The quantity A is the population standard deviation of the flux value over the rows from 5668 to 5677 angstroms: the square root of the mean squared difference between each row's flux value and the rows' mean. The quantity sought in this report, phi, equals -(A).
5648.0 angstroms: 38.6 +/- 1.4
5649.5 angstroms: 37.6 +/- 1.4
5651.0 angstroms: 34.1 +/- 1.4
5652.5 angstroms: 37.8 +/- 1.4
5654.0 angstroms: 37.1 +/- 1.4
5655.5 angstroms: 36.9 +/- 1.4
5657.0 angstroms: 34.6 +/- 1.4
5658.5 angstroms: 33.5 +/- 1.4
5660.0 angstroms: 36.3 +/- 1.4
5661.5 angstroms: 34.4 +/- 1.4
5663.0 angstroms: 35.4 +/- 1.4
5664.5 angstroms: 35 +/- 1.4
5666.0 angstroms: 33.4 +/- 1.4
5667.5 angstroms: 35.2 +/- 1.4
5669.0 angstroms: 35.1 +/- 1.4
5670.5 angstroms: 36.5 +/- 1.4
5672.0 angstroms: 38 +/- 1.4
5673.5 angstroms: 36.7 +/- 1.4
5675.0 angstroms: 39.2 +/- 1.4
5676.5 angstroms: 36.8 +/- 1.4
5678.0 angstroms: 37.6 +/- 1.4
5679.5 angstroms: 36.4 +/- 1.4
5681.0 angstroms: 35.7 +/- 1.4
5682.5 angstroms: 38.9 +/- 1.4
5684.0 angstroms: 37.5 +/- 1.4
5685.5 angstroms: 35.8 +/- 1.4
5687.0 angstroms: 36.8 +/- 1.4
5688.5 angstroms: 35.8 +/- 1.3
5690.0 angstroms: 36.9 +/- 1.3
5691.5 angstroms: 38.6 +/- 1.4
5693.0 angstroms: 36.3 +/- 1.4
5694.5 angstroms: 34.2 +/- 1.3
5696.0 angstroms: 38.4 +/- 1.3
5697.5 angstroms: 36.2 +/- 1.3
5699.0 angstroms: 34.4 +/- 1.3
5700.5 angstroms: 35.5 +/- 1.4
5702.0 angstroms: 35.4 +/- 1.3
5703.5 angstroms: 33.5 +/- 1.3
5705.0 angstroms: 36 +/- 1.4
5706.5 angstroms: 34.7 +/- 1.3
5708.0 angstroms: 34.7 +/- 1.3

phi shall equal -1.28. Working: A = 1.28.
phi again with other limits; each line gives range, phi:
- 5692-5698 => -1.49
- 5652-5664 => -1.41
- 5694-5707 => -1.36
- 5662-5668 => -0.79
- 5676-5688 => -0.98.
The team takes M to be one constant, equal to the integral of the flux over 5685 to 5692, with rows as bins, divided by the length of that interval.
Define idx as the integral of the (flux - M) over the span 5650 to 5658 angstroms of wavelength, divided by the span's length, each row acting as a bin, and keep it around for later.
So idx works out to -0.7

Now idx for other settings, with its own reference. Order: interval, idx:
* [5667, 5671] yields -1.2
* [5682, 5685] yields 1.2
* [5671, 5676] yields 1.1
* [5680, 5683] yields 0.3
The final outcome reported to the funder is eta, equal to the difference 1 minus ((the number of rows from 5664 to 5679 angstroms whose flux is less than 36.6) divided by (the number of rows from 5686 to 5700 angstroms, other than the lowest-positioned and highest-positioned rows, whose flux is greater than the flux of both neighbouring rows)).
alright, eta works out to -1.50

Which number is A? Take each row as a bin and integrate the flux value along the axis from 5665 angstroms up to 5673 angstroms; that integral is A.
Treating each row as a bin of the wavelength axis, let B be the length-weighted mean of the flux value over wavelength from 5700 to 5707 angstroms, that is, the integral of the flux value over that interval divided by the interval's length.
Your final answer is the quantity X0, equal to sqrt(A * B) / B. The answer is 2.85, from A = 285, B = 35.0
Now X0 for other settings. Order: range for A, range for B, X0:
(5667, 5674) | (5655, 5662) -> 2.69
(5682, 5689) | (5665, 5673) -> 2.69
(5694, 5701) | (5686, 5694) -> 2.61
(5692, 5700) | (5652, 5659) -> 2.83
